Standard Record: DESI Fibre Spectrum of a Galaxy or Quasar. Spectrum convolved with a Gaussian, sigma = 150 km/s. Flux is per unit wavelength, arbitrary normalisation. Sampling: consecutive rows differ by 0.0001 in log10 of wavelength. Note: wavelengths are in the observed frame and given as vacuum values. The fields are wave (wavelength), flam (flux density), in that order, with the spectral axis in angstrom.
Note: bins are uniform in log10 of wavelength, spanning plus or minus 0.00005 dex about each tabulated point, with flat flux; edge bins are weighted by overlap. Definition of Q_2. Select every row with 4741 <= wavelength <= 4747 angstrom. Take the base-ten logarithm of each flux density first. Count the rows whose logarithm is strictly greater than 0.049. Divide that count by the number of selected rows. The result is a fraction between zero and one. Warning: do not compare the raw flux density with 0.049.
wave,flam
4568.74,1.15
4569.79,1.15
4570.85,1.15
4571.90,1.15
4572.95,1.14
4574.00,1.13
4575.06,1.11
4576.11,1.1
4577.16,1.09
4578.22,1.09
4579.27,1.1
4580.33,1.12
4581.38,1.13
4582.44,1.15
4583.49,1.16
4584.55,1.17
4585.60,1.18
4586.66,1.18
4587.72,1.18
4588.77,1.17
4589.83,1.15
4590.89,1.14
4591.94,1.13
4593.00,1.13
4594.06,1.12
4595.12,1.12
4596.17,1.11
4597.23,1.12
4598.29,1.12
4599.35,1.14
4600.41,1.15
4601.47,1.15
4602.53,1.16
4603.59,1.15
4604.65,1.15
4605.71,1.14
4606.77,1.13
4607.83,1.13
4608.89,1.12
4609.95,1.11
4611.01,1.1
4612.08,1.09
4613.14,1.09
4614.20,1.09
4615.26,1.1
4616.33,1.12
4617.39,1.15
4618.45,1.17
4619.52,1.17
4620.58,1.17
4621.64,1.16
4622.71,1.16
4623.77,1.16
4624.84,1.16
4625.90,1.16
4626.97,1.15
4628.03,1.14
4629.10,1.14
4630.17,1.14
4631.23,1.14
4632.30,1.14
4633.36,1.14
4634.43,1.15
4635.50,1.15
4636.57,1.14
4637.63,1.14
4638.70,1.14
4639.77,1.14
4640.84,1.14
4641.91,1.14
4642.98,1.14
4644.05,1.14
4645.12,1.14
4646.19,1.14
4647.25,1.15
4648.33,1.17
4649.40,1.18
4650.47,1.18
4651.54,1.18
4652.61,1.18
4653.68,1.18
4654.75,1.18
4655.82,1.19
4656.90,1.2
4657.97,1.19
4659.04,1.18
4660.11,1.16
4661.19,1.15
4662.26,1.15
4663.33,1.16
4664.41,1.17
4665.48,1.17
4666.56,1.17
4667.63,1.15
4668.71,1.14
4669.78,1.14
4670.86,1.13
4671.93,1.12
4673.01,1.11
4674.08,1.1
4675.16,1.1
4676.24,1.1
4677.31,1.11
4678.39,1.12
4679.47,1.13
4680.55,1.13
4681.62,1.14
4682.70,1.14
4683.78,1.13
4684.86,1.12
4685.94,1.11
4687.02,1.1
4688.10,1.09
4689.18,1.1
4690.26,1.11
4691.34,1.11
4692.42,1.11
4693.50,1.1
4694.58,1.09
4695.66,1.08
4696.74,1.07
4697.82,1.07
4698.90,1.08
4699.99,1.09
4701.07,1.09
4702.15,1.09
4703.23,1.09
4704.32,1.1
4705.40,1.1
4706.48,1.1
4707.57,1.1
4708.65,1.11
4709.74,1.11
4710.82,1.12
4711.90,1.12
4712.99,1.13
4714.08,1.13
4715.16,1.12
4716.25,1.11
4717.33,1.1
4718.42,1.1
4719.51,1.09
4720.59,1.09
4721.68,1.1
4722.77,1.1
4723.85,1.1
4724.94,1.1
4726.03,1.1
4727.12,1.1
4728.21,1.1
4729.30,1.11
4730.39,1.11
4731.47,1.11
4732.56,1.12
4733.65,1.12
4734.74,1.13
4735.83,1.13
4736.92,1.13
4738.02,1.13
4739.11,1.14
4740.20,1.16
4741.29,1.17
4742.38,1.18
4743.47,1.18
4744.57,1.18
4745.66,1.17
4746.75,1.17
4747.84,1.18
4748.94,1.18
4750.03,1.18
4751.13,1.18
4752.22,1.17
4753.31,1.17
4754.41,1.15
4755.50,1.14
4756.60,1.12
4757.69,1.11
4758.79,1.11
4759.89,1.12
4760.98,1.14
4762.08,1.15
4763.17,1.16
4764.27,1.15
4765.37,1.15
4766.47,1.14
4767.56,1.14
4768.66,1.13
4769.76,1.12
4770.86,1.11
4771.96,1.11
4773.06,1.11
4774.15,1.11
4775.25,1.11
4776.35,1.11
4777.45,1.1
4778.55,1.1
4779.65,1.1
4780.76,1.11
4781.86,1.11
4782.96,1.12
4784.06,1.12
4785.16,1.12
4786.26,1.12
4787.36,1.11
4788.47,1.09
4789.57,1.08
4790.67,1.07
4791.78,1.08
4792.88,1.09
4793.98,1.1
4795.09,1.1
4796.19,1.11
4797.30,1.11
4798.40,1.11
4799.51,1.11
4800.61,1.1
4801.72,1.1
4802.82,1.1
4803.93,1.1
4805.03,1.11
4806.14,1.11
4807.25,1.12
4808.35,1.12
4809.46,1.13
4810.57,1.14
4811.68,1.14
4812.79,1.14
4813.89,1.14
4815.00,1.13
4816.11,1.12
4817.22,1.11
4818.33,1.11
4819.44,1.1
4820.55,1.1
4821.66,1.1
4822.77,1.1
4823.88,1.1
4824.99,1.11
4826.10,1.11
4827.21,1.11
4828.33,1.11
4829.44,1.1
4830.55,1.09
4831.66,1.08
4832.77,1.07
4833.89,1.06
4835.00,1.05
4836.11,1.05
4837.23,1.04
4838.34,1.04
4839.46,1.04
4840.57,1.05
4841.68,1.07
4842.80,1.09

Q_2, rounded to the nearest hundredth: 1.00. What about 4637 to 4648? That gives 1.00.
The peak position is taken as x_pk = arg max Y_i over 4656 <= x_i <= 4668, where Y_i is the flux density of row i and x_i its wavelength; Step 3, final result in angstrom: 4656.90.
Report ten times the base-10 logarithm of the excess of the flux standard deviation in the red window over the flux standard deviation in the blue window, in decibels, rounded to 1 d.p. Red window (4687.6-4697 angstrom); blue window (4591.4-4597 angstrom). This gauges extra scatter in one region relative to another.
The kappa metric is -22.3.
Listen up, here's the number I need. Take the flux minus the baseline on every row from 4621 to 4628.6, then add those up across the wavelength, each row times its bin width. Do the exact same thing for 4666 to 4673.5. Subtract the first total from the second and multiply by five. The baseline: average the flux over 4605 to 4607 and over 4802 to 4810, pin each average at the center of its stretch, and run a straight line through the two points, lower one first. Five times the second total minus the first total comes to -0.50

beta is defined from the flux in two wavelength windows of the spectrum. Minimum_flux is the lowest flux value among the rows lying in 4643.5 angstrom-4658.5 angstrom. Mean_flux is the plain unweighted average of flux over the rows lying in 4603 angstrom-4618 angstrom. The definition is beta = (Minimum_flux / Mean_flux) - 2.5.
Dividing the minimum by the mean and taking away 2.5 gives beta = -1.48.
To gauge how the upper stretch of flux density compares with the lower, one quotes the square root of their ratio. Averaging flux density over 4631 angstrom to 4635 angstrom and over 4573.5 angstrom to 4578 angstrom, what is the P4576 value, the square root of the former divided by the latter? 1.02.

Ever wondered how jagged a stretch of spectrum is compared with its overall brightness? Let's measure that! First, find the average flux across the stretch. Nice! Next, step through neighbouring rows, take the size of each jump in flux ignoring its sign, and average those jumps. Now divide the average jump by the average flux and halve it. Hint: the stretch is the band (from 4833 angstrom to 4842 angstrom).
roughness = 0.0034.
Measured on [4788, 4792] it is 0.0046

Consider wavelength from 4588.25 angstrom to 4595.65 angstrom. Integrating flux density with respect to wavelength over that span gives 8.42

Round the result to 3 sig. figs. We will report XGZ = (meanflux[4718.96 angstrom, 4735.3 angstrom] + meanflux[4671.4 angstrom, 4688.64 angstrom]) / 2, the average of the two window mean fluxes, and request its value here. 1.11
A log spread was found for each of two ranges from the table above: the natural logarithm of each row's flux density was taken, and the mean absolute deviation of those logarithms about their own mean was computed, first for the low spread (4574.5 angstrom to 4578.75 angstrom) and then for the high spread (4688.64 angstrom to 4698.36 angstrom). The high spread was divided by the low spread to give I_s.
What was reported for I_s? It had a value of 1.89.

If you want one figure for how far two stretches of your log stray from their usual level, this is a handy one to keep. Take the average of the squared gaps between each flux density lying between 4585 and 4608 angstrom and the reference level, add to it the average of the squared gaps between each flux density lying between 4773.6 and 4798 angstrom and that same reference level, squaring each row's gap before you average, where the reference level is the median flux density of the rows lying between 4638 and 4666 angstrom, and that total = 0.005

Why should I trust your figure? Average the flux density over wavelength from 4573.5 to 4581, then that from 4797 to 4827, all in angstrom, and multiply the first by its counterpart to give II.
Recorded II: 1.23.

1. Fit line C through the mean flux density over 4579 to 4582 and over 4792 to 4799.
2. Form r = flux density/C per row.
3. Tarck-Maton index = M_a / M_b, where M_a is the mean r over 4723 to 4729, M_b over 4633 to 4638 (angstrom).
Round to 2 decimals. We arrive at 0.97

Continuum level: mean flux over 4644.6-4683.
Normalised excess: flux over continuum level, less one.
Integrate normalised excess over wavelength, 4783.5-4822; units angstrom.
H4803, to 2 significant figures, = -1.4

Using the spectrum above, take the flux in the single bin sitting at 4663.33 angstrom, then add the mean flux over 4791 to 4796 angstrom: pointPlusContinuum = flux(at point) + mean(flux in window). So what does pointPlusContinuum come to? 2.25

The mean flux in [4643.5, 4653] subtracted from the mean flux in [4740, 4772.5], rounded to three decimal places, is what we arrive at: -0.012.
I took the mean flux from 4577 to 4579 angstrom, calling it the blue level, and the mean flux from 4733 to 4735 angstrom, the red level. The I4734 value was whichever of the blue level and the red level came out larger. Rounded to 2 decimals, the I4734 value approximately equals 1.12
